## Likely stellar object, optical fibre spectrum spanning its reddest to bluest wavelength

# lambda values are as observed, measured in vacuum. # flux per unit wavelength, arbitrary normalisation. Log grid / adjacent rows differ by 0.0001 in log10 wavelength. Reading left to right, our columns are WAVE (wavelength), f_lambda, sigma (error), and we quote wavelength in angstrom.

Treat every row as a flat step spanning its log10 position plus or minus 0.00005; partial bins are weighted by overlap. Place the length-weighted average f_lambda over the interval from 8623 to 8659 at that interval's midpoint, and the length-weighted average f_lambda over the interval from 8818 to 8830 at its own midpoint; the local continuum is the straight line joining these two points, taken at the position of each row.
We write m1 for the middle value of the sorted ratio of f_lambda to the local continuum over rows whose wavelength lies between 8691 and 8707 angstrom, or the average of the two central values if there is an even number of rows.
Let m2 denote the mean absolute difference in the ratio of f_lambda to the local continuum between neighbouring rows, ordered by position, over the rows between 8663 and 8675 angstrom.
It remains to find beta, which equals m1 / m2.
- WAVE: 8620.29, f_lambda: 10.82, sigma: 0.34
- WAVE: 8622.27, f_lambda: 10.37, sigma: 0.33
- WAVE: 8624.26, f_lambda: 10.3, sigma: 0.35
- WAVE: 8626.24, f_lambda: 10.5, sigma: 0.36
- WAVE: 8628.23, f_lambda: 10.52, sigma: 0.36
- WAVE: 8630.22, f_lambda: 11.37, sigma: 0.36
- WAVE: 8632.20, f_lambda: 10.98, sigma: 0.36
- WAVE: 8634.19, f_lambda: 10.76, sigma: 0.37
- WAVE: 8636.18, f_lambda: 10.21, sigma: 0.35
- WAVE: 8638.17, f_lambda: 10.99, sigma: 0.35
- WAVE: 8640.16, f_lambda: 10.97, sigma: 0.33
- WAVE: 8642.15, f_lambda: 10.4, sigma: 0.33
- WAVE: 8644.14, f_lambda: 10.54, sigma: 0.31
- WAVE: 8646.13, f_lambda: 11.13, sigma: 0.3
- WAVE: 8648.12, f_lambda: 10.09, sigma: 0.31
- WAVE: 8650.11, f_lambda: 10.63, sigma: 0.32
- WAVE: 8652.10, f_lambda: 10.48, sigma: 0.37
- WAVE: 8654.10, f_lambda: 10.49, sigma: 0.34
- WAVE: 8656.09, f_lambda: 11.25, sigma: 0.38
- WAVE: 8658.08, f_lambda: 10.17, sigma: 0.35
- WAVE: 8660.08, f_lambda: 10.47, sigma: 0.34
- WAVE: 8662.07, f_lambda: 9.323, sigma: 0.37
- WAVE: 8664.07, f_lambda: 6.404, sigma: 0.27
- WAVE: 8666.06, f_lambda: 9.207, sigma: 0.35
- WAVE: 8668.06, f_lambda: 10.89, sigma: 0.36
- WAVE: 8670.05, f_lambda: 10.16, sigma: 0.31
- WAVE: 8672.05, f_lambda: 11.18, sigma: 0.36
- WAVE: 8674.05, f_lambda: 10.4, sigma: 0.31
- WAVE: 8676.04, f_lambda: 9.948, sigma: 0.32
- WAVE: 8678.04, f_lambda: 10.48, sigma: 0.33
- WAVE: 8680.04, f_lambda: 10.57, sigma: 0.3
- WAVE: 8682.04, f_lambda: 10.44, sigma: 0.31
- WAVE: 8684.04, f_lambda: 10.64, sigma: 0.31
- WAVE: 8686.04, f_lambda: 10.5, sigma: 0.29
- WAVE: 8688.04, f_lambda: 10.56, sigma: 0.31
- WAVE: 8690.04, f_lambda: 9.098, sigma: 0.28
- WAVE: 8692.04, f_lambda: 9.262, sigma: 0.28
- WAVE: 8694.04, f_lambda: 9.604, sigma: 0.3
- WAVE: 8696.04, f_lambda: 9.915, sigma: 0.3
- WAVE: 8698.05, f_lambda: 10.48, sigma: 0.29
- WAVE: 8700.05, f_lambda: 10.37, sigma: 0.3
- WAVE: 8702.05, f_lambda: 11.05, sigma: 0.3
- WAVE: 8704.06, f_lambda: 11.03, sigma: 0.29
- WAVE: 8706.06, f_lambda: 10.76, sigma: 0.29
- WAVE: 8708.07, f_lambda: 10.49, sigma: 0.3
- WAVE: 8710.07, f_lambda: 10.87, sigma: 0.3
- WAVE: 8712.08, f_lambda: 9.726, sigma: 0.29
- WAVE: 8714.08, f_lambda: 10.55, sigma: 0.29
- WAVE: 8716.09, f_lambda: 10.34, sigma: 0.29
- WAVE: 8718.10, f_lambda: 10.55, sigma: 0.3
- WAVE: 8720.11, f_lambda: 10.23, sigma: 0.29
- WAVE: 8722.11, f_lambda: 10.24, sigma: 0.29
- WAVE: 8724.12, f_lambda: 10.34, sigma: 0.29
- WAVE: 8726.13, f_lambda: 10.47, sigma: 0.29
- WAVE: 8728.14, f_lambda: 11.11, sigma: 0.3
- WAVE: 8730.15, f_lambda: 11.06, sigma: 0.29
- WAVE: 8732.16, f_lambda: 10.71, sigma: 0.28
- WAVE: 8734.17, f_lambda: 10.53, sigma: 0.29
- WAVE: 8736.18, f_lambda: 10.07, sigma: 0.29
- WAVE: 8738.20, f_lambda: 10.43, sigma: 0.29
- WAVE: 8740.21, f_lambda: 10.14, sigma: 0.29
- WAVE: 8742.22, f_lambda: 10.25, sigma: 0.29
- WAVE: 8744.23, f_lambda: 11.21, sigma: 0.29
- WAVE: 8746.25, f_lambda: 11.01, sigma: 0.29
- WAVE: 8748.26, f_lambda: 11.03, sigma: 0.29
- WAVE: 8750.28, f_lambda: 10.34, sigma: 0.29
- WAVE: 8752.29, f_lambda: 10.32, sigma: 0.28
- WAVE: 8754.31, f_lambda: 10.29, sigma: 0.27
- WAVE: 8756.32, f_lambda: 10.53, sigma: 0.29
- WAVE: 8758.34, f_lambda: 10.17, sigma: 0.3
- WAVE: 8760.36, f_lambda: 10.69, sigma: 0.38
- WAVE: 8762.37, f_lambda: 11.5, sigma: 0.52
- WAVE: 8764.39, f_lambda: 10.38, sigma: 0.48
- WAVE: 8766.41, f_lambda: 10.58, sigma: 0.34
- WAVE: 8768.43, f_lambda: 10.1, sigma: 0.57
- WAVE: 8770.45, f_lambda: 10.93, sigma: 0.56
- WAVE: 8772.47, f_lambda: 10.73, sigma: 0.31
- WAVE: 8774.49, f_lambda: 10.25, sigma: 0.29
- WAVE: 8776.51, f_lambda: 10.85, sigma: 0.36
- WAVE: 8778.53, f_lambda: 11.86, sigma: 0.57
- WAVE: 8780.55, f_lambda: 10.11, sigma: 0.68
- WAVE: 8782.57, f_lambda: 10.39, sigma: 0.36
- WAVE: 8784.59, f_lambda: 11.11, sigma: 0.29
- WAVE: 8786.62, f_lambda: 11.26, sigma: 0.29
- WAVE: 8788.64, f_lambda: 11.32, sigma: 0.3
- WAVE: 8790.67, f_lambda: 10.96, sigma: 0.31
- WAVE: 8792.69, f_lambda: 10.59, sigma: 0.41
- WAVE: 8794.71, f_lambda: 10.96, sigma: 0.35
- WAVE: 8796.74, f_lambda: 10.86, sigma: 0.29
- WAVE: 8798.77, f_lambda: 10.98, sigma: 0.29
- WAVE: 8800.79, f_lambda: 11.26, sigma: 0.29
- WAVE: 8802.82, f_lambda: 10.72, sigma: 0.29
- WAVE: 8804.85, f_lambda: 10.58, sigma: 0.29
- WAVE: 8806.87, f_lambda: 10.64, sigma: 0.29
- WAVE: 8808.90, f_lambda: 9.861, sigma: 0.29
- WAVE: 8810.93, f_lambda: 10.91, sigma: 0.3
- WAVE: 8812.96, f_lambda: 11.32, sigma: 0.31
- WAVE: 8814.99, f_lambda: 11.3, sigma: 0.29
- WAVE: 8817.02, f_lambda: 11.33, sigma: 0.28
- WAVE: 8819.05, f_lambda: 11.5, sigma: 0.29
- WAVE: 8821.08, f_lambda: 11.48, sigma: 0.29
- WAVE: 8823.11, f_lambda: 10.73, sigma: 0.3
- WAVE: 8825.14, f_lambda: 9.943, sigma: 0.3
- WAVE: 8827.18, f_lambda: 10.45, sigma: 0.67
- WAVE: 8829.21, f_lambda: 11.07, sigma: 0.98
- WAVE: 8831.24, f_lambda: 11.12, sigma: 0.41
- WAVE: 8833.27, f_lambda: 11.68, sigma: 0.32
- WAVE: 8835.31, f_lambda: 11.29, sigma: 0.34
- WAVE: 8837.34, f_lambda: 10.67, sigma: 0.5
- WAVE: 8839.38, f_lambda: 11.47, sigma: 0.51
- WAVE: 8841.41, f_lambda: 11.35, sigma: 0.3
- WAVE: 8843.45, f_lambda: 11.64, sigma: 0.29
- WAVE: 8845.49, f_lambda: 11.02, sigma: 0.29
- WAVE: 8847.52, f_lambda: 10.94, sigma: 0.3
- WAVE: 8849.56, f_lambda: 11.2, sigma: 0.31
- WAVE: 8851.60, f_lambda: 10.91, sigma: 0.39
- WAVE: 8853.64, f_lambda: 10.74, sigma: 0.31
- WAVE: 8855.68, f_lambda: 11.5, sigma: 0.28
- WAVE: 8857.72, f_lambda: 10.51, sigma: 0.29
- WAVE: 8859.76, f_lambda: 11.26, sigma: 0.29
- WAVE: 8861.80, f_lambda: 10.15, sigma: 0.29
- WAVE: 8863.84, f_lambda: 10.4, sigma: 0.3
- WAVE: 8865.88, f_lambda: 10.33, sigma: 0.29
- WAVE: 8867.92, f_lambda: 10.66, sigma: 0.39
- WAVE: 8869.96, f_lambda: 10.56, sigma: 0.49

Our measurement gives 7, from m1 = 0.97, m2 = 0.131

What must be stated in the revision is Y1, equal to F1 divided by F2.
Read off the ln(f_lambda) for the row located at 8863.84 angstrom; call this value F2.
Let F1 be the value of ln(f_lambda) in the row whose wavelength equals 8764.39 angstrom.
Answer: 1.00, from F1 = 2.34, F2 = 2.34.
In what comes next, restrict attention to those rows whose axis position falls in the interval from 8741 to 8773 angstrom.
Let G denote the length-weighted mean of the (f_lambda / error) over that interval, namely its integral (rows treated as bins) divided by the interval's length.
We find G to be 31.6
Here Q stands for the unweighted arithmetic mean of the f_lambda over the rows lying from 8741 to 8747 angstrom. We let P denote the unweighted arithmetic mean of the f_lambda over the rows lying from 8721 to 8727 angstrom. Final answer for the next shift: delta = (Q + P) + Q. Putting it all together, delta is 32.0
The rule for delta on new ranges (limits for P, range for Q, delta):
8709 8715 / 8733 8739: 31.1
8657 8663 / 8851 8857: 32.1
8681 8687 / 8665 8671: 30.7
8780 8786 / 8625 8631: 32.1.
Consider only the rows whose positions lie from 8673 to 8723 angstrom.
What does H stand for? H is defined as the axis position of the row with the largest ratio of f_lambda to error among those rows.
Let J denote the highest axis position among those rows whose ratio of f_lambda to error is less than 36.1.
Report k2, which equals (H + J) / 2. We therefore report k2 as 8713.1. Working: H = 8704.06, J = 8722.11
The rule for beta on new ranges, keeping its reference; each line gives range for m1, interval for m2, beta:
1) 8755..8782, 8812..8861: 25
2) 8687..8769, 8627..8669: 13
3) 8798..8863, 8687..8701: 22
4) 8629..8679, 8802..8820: 32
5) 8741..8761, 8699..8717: 22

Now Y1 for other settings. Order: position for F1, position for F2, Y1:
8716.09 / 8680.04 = 0.99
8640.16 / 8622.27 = 1.02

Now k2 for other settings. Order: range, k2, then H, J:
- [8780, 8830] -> 8823.1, 8817.02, 8829.21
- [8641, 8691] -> 8668.1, 8646.13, 8690.04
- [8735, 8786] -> 8763.4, 8744.23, 8782.57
